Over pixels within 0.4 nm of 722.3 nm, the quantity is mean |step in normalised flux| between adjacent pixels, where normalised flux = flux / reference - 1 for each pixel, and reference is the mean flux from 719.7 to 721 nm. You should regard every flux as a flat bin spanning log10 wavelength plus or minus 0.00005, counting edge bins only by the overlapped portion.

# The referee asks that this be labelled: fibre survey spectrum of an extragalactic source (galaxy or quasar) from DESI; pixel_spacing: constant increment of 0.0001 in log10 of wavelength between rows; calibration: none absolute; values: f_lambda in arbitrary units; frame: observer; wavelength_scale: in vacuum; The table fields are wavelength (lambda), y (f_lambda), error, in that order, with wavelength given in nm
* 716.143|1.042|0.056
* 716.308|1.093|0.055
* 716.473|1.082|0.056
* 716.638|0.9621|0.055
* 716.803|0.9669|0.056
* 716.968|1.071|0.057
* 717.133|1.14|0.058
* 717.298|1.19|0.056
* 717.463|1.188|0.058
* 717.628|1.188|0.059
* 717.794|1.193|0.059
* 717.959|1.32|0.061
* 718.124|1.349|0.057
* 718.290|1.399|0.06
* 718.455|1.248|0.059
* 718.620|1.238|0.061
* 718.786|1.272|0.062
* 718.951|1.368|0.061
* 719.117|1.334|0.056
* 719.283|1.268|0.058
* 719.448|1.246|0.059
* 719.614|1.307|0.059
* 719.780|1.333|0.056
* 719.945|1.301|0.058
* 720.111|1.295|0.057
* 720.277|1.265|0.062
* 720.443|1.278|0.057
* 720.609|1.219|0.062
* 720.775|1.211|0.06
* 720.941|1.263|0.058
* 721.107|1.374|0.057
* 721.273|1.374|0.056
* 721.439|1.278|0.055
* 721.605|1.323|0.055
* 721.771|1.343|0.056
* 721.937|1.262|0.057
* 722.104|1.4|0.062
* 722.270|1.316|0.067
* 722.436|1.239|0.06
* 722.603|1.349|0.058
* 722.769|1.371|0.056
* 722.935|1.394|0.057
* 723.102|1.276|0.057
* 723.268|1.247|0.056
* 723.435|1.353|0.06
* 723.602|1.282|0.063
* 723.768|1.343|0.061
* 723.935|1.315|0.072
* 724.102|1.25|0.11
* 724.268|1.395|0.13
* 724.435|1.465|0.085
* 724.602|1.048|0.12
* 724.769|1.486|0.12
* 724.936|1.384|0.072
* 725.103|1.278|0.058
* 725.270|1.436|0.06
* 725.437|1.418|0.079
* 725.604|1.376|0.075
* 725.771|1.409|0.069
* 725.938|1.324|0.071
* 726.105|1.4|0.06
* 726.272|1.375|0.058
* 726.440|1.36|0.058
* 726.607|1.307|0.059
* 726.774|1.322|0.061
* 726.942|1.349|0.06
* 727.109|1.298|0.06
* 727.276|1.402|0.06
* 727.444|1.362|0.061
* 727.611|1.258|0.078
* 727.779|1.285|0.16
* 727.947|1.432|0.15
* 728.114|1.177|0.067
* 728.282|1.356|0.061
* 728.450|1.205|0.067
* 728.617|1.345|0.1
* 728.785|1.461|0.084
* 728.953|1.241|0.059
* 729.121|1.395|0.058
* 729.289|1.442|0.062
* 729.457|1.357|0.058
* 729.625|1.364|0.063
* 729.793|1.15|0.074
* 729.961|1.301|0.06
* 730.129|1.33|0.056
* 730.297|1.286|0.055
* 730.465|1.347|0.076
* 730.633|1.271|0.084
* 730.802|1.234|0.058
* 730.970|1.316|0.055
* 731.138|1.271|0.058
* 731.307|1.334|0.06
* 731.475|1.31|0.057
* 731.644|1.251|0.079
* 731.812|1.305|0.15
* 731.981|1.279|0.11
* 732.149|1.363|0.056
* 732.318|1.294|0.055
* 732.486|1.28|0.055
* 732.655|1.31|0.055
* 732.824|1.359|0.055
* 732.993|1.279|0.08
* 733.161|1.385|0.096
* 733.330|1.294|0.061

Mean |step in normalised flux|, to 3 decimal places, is 0.080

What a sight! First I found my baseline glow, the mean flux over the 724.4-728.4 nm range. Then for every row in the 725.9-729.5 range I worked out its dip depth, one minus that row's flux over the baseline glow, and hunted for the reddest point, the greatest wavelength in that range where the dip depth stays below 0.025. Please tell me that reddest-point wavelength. 729.457 nm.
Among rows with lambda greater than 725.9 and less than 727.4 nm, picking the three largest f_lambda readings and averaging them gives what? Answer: 1.39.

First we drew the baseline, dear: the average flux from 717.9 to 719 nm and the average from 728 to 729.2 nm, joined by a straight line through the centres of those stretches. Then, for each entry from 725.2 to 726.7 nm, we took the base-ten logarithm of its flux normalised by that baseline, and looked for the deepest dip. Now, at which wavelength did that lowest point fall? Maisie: 726.607 nm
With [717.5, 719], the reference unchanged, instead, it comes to 717.628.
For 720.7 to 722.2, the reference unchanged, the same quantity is 720.775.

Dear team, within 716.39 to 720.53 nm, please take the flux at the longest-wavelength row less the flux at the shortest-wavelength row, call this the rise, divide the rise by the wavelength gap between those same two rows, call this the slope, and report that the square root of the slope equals 0.22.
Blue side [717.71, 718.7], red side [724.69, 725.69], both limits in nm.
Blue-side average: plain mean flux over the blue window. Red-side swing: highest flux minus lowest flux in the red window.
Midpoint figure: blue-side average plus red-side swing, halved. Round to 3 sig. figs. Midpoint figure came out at 0.750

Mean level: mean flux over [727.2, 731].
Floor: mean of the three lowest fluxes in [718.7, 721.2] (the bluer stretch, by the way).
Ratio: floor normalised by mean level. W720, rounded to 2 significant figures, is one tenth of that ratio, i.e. 0.093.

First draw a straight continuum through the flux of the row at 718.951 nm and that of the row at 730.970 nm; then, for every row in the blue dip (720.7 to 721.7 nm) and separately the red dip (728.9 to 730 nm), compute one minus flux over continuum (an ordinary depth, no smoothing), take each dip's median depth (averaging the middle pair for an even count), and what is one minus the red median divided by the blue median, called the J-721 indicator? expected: 1.6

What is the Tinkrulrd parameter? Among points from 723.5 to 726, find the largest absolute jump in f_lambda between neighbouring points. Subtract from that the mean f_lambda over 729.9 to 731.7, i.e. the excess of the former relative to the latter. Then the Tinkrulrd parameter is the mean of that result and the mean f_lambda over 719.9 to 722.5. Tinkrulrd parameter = 0.22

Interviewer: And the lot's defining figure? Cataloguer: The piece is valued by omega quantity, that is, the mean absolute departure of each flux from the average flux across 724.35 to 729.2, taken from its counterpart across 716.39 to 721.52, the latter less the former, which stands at 0.010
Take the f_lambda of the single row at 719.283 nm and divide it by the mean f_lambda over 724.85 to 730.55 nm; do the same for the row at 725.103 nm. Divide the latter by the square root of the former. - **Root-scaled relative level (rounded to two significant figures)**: 0.98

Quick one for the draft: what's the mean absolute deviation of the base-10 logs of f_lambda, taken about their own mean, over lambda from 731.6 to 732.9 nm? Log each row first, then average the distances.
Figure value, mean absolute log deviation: 0.0097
